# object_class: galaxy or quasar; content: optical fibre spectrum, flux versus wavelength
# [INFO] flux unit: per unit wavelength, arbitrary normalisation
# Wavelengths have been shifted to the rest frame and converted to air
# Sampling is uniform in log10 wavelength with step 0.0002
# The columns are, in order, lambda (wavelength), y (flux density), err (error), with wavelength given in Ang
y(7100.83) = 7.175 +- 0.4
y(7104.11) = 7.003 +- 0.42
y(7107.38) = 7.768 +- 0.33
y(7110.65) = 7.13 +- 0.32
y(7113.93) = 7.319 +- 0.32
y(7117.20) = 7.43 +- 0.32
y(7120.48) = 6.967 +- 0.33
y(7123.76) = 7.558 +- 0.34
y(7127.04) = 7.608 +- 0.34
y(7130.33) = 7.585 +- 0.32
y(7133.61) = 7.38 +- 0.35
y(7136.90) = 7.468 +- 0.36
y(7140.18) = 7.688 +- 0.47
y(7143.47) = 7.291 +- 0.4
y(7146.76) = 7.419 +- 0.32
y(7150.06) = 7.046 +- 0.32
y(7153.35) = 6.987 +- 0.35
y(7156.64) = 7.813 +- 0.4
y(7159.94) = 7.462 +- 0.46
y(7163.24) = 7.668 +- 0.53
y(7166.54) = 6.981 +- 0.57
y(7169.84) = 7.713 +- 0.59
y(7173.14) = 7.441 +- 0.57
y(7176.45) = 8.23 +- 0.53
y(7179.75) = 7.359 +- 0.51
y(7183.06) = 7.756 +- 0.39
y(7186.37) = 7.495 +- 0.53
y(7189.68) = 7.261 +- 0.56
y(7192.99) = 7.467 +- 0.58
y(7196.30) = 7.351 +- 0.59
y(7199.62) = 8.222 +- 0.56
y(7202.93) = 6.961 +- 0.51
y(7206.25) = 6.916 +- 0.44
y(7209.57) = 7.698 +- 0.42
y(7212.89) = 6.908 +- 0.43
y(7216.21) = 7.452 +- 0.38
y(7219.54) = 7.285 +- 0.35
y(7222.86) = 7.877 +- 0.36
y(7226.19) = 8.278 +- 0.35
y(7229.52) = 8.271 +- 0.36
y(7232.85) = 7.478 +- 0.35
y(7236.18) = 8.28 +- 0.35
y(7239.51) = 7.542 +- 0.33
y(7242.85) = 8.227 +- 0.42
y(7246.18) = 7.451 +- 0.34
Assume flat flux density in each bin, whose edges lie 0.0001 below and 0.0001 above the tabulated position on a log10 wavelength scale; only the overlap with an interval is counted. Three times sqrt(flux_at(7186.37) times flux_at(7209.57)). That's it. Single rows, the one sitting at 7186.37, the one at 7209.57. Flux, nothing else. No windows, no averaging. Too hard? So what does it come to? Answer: 22.8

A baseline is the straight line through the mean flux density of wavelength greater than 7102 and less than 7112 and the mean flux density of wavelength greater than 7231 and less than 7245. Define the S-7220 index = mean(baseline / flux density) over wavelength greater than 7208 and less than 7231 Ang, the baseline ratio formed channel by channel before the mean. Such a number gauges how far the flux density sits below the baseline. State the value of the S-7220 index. 1.02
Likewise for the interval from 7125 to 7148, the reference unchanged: 0.99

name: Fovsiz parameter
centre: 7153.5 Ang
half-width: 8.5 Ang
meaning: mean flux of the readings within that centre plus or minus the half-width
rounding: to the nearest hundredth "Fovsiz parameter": 7.35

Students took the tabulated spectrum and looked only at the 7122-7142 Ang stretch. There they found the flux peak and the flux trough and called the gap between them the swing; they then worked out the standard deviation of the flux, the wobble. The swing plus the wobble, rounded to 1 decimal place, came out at 0.4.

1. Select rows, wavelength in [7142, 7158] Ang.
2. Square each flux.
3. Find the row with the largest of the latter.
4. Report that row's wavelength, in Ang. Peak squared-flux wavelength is 7156.64 Ang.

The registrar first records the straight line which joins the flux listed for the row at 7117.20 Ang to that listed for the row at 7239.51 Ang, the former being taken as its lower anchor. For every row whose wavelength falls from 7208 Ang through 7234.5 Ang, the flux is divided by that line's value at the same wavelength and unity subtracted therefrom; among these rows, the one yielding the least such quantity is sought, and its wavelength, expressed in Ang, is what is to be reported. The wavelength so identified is 7212.89 Ang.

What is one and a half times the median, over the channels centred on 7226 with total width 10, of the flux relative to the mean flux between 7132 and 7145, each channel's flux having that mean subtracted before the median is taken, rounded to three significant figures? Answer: 1.22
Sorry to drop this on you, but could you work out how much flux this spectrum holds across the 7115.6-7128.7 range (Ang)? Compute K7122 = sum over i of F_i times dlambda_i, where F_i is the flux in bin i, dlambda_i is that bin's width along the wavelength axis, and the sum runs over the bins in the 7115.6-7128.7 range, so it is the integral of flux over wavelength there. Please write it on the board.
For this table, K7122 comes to 97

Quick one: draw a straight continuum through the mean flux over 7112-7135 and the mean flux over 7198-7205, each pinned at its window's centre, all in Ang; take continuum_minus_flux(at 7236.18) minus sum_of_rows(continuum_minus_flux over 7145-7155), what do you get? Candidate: -1.6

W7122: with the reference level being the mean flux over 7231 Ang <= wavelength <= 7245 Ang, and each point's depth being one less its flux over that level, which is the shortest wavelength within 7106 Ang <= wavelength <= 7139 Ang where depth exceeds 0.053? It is 7110.65 Ang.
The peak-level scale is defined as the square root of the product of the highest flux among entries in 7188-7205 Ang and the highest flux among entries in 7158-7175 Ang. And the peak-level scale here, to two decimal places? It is 7.96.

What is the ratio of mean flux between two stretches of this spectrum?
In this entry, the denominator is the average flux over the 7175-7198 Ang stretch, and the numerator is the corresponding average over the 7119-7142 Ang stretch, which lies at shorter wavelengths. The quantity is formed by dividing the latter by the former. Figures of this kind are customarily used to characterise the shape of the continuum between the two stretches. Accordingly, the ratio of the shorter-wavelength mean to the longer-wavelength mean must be 0.99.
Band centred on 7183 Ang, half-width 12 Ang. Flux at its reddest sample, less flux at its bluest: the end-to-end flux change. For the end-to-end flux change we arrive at 0.0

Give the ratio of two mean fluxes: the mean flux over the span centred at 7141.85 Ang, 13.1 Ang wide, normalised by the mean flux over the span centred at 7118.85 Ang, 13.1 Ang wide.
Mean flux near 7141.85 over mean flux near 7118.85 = 1.02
